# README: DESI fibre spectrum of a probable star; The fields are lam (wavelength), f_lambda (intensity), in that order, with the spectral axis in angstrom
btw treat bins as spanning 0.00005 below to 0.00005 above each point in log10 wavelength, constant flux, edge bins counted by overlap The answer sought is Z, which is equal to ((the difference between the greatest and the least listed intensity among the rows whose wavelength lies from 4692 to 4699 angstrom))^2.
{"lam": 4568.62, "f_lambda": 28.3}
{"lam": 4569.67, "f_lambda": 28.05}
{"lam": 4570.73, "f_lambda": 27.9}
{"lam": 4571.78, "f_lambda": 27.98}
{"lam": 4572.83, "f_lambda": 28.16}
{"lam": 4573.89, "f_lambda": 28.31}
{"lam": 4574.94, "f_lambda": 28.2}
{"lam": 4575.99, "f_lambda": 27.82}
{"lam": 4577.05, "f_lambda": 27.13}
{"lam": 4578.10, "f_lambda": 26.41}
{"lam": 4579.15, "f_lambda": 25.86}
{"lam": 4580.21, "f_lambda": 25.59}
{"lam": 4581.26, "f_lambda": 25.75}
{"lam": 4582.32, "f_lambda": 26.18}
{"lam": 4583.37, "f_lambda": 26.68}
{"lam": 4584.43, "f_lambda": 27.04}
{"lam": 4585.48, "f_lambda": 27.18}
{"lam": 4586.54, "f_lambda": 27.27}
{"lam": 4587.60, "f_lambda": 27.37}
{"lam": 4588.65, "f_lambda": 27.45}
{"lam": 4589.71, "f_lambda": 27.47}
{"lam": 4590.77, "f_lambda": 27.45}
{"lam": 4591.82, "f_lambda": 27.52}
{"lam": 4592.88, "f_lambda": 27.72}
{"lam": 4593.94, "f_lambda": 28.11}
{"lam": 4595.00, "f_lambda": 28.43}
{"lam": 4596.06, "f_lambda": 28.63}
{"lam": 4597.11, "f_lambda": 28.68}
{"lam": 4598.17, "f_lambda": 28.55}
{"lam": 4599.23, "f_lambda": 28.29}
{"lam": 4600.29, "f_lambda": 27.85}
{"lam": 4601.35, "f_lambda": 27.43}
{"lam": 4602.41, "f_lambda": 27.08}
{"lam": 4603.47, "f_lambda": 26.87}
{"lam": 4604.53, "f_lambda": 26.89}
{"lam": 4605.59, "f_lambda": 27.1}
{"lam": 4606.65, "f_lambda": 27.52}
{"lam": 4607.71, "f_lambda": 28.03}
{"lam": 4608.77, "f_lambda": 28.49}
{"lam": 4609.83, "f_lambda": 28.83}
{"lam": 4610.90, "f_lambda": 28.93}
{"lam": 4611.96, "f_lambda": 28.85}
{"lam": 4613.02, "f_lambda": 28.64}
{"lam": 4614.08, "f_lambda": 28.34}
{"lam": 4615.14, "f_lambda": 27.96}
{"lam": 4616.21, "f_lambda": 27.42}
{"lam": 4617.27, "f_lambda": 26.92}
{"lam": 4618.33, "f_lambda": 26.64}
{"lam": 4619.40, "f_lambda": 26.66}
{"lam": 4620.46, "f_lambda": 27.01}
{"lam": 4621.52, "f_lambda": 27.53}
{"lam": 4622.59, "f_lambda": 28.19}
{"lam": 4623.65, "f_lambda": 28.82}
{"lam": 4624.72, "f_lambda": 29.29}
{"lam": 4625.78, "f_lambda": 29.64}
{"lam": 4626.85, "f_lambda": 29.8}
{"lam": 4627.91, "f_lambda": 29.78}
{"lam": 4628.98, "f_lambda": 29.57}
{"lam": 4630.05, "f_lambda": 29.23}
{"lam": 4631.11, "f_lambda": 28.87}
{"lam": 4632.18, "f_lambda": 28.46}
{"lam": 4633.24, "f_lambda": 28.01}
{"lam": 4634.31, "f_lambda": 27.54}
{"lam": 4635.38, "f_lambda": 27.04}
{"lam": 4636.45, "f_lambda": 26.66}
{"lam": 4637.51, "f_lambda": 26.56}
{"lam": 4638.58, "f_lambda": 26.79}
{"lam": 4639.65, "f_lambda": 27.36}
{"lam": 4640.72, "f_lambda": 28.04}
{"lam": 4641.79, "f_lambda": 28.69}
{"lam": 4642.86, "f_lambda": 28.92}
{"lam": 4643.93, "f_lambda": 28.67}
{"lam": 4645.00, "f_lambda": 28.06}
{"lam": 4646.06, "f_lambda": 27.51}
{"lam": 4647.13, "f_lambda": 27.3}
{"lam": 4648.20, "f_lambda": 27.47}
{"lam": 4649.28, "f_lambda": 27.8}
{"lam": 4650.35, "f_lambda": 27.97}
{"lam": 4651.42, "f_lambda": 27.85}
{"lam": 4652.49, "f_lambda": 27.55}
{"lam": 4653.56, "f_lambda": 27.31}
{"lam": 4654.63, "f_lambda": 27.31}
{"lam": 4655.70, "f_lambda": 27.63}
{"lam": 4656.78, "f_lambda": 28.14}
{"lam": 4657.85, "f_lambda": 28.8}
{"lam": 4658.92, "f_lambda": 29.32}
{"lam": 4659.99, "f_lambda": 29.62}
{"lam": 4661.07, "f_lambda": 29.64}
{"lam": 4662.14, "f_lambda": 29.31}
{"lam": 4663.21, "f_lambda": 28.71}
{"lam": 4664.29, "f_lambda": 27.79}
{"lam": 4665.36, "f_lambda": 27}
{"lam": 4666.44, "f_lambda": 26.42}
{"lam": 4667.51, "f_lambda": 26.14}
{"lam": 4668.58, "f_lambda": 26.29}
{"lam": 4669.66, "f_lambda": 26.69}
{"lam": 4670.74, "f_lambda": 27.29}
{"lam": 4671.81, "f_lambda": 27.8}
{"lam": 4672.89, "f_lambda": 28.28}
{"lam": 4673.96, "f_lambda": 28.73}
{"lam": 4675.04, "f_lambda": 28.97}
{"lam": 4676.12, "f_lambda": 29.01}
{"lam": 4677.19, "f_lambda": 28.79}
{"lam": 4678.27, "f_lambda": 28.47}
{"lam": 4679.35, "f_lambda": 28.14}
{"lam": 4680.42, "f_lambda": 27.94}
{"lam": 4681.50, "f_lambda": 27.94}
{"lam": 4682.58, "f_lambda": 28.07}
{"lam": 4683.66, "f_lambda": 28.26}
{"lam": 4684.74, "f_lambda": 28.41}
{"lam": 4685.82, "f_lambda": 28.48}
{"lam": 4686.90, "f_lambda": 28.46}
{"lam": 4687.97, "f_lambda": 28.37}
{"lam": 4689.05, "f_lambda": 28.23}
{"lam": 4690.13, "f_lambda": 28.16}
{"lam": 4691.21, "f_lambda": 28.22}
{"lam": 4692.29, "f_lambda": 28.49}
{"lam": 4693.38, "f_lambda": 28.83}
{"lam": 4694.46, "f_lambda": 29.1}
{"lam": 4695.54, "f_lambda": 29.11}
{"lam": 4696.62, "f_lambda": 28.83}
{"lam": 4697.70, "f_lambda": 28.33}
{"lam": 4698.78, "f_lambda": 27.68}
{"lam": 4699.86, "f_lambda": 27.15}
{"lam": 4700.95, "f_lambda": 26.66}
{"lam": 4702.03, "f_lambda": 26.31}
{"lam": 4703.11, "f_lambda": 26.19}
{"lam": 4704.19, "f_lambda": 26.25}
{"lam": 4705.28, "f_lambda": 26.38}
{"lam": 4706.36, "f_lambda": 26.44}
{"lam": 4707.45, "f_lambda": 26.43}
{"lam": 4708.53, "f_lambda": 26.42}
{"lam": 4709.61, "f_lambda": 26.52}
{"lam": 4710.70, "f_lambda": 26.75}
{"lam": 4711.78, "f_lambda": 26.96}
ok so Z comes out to 2.0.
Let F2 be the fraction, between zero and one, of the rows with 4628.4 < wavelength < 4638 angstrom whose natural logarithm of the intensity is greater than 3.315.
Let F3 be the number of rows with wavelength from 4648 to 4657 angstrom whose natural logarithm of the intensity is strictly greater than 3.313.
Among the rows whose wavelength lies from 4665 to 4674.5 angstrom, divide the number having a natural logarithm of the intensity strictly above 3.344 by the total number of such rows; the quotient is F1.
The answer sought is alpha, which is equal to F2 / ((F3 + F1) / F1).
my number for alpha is 0.010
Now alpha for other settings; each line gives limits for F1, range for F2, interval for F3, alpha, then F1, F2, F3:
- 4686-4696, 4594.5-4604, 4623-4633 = 0.046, 0.67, 0.67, 9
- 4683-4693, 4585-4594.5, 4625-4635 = 0.013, 0.56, 0.22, 9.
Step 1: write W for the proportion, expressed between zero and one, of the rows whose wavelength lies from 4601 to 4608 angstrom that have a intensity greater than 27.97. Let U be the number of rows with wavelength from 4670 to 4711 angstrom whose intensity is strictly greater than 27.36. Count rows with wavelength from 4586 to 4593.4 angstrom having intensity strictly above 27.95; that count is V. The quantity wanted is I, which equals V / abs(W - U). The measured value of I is 0.0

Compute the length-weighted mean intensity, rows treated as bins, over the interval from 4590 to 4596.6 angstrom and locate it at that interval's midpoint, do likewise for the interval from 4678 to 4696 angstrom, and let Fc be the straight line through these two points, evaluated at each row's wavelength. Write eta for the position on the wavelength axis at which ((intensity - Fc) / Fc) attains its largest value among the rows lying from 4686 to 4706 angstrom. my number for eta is 4695.54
